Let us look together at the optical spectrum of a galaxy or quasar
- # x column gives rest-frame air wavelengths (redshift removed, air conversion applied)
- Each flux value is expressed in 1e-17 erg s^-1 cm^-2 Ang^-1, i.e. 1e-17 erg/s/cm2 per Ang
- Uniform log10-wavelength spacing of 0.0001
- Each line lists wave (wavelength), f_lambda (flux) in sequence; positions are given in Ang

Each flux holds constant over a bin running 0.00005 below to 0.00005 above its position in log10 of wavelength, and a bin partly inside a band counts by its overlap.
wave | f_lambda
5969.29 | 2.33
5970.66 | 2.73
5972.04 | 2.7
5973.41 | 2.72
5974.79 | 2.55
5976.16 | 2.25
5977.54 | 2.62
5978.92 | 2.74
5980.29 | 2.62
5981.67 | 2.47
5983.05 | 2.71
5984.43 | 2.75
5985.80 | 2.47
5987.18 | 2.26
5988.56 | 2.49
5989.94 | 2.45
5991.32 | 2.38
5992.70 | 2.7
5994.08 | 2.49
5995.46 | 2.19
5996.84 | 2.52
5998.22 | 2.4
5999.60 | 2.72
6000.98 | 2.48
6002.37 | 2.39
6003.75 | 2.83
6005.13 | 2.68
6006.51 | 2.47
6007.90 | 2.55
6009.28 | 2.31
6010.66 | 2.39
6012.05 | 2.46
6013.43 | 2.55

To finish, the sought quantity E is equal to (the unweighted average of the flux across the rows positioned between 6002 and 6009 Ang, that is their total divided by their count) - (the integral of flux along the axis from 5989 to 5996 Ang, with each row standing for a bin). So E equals -14.6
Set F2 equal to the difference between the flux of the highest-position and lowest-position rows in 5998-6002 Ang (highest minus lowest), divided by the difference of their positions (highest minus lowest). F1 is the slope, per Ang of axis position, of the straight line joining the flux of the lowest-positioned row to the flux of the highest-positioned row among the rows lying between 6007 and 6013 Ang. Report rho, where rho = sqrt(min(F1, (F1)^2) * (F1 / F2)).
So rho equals 0.13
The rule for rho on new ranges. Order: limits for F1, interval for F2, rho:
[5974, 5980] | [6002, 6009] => 0.06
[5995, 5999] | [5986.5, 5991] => 0.08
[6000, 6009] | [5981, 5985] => 0.00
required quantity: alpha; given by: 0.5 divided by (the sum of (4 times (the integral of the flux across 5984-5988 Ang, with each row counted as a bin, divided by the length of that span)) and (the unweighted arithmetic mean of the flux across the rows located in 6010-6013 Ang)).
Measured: 0.0405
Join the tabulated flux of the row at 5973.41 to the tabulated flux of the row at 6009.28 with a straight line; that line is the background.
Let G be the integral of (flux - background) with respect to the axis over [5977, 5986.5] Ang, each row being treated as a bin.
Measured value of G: 0.01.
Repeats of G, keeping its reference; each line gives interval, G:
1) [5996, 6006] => 1.62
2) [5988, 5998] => -0.39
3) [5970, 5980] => -0.86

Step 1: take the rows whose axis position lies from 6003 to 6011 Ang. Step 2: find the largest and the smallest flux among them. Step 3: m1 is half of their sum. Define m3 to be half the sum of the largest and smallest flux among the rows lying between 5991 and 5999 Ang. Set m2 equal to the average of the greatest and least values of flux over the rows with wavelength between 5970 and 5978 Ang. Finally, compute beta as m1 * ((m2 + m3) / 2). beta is 6.34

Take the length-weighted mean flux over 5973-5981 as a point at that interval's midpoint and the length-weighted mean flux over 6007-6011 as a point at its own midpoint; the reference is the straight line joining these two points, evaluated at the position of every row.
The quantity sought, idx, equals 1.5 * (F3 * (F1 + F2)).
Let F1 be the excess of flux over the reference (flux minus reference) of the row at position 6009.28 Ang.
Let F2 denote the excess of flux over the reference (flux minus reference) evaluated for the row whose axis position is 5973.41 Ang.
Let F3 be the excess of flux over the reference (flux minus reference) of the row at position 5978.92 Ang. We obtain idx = 0.00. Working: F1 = -0.11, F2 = 0.12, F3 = 0.172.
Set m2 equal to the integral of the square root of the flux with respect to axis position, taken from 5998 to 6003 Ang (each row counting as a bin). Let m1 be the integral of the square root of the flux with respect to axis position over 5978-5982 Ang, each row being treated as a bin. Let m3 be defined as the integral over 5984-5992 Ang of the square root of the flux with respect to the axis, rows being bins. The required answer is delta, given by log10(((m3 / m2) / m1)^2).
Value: -1.2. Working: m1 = 6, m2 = 8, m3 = 12.5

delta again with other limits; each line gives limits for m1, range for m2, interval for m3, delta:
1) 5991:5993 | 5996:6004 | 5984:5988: -1.6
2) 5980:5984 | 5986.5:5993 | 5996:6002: -1.7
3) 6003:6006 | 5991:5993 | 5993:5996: -1.1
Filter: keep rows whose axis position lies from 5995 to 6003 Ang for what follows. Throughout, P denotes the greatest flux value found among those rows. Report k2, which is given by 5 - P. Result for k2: 2.28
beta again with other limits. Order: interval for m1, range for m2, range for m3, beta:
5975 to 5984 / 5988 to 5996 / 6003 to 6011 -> 6.26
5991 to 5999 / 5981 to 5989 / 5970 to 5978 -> 6.11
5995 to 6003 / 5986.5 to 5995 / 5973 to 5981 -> 6.11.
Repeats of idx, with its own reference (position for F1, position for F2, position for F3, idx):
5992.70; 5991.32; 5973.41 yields 0.01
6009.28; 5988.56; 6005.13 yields -0.05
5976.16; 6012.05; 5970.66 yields -0.05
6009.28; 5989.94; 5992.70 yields -0.05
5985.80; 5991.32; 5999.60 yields -0.07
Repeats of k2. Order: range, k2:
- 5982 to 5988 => 2.25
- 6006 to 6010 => 2.45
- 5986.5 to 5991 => 2.51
